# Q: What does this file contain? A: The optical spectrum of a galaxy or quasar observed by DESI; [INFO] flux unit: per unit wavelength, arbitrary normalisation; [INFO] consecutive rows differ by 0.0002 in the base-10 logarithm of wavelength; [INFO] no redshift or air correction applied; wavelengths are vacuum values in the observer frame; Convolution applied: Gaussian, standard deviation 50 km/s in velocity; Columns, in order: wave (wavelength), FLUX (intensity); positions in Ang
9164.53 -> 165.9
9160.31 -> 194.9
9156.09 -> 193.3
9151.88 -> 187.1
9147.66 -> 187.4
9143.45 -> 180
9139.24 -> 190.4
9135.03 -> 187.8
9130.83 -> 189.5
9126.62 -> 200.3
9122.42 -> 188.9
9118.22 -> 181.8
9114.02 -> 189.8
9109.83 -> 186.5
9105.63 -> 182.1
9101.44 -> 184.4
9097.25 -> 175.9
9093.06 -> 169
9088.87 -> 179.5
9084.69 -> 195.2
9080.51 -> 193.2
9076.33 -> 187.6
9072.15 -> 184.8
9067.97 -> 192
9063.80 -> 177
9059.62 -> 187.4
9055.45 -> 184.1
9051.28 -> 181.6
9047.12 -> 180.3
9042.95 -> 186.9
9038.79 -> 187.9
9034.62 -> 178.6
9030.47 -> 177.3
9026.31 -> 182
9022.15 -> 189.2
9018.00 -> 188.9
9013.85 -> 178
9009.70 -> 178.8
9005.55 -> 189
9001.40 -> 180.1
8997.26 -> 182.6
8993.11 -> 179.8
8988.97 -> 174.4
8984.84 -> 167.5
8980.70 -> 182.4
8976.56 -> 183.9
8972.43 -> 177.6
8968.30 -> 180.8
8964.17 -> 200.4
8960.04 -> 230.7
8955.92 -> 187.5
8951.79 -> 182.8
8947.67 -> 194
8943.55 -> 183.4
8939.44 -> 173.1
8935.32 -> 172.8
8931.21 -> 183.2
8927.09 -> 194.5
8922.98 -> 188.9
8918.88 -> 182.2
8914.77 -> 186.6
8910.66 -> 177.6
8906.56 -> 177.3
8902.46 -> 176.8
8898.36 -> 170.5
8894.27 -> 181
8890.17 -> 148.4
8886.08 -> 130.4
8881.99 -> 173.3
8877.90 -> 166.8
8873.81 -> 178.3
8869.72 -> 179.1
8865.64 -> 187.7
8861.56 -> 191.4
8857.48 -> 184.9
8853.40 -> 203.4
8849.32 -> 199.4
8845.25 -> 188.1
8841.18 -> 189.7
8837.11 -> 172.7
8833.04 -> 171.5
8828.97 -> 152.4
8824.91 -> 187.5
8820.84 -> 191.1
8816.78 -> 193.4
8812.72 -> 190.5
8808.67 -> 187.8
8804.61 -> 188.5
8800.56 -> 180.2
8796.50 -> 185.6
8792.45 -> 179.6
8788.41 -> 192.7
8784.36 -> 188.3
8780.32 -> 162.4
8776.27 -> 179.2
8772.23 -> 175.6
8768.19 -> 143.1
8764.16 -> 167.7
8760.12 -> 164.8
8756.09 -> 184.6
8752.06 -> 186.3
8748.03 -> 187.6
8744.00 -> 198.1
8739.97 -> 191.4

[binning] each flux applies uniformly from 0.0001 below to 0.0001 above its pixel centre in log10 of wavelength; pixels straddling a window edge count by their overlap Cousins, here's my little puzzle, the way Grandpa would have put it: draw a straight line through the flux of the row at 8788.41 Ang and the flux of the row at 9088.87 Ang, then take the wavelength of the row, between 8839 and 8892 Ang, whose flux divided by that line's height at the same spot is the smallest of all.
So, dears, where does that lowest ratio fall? 8886.08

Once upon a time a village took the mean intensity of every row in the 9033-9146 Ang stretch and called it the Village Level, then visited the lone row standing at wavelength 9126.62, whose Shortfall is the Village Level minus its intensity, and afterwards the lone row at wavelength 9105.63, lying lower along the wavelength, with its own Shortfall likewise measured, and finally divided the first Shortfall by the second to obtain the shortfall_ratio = -4.7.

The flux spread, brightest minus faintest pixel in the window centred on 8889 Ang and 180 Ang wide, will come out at 100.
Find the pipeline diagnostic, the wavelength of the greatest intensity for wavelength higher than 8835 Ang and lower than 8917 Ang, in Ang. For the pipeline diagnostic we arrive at 8853.40 Ang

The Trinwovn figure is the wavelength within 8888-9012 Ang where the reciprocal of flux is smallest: 8960.04 Ang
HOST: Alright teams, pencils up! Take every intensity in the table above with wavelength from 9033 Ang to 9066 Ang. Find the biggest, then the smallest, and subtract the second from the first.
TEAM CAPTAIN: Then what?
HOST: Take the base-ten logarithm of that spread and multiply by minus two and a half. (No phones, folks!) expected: -2.59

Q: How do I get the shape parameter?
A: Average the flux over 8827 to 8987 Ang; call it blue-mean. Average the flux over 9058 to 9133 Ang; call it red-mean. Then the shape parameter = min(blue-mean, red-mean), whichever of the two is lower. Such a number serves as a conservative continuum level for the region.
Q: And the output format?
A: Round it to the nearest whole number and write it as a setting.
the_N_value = 181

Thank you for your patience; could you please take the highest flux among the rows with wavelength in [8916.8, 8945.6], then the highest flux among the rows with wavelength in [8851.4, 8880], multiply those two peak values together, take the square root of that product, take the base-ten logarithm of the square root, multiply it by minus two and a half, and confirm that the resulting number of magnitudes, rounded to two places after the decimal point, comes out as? -5.75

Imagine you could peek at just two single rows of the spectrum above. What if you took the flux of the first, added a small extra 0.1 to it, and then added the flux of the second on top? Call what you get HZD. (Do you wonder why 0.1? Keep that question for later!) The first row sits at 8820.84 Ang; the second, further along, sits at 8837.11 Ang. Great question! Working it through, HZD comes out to 364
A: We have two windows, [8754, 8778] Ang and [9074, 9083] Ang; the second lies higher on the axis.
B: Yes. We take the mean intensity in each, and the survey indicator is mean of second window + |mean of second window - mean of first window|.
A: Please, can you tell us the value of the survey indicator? 212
